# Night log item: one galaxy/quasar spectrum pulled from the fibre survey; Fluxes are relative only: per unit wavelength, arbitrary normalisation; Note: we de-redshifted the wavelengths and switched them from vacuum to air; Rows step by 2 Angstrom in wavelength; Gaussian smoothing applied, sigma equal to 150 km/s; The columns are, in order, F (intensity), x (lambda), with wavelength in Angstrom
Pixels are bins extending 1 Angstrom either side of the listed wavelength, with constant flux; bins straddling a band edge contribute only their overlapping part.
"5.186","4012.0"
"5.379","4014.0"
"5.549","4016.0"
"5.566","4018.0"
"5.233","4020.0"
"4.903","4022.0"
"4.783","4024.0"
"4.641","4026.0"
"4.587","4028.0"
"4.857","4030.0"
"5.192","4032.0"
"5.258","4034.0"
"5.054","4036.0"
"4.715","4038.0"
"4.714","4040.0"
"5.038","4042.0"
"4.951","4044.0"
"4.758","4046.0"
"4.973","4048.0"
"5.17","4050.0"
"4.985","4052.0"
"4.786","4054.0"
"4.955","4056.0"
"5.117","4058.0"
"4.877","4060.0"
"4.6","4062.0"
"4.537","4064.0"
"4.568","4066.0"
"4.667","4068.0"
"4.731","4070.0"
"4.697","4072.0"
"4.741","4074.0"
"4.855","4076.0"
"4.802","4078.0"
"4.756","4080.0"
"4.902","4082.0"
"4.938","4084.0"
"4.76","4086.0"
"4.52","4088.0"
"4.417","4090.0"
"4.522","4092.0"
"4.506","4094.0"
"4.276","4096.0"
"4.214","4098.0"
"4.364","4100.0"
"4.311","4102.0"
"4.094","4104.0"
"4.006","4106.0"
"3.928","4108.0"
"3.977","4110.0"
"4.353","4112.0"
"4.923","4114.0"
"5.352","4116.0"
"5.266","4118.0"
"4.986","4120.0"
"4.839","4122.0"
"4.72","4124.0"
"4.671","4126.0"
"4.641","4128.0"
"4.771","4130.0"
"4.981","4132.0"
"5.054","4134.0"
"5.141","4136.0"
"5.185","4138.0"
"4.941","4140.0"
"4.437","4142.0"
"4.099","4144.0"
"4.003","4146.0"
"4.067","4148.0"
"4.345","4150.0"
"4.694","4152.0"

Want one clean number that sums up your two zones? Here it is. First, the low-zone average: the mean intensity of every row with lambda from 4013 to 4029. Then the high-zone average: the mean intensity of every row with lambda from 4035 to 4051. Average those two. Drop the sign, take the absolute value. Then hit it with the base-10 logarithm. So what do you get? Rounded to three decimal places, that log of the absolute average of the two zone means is 0.699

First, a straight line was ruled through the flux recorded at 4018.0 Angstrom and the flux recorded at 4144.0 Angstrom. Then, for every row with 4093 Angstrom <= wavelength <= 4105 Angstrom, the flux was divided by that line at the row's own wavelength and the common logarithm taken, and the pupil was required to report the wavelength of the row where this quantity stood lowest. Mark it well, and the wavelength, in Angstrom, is 4104.0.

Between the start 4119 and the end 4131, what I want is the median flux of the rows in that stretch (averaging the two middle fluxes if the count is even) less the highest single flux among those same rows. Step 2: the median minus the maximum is -0.24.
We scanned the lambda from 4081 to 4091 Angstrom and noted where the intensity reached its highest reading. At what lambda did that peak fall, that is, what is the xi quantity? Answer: 4084.0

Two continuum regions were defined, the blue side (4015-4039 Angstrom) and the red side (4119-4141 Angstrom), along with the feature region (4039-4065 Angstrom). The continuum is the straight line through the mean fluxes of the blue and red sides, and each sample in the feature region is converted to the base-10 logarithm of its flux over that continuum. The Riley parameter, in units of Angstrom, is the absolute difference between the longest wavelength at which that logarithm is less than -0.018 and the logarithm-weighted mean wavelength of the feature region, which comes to 8.7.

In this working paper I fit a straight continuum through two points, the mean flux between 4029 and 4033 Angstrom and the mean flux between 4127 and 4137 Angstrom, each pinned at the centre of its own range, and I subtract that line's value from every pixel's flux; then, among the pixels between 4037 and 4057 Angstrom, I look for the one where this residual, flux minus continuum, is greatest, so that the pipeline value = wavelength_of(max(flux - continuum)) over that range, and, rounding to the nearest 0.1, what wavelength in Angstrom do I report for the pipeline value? 4050.0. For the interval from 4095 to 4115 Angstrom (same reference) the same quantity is 4114.0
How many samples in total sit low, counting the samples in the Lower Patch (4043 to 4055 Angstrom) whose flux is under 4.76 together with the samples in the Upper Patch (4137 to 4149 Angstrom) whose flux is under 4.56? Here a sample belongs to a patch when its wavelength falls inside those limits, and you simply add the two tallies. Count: 5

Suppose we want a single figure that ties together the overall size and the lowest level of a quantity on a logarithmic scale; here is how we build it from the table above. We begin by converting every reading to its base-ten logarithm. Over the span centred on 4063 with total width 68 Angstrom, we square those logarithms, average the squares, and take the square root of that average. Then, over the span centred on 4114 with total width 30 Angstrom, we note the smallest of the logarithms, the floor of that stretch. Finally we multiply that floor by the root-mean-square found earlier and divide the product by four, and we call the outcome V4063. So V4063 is 0.101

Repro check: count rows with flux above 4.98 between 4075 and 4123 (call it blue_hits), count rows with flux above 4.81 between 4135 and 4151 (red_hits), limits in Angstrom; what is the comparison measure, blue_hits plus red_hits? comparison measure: 6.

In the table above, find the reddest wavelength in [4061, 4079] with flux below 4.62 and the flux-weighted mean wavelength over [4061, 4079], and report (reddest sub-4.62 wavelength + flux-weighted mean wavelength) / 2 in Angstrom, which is 4068.1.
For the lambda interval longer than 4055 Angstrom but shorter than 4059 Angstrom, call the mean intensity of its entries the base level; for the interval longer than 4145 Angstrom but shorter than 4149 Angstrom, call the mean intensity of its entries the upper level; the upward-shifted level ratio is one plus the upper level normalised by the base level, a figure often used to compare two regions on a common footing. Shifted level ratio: 1.80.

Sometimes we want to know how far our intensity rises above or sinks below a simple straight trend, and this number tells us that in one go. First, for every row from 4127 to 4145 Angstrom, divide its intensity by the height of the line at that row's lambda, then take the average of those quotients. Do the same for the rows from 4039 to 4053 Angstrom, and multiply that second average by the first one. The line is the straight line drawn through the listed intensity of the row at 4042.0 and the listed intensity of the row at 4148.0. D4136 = 1.14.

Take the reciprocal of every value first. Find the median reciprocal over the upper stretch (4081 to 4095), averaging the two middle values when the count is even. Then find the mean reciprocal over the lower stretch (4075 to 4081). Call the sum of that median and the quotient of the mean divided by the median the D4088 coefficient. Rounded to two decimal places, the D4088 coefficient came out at 1.16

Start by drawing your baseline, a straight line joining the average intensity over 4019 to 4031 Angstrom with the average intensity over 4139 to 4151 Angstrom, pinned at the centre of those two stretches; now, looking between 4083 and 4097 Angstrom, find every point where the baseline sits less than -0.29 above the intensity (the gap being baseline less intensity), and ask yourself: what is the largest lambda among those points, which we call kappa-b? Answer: 4084.0 Angstrom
